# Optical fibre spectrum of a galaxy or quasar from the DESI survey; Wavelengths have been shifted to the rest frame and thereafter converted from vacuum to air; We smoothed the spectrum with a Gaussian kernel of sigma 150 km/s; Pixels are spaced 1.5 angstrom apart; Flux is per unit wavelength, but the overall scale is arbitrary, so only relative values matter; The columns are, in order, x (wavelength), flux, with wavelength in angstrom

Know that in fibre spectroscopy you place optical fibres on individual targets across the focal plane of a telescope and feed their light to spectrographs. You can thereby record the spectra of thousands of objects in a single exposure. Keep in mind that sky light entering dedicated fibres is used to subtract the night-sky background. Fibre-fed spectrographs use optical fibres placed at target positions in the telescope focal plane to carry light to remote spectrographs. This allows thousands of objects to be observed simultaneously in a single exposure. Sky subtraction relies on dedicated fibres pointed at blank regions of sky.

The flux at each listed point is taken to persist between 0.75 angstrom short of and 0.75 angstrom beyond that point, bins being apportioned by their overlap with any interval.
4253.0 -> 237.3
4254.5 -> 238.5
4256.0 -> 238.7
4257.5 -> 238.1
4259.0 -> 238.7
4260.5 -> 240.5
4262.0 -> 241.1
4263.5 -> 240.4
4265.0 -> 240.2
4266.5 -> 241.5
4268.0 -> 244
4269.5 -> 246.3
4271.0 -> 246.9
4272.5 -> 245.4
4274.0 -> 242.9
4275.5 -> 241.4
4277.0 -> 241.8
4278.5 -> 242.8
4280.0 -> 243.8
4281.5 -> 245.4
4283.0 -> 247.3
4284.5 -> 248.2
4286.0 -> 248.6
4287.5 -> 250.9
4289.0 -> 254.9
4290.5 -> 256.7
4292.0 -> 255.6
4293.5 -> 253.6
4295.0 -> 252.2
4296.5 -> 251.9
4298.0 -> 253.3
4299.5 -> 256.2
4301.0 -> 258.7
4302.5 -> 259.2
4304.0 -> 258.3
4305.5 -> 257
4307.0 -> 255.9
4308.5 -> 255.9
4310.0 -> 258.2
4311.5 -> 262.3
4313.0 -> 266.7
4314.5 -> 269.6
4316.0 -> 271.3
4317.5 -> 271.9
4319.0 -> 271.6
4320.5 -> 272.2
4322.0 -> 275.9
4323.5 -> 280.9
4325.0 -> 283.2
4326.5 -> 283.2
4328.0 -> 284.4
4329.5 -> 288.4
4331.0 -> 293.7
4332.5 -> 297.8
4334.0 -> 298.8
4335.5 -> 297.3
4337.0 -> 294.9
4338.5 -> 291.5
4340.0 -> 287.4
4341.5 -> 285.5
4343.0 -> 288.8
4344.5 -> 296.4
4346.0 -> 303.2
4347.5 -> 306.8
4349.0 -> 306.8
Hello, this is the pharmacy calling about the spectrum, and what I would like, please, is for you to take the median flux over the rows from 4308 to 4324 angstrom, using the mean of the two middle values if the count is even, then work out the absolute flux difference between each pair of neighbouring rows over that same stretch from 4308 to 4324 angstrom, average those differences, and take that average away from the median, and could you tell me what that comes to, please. 269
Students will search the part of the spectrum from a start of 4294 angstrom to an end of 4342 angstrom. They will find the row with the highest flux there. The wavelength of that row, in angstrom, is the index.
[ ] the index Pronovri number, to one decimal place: 4334.0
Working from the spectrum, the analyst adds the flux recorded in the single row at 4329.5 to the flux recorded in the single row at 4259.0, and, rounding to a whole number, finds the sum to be 527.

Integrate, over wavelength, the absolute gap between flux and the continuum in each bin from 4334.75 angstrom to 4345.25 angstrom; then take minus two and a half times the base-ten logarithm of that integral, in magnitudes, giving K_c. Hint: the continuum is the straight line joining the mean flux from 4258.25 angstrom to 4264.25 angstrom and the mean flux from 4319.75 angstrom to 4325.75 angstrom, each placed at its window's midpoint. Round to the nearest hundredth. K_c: -4.31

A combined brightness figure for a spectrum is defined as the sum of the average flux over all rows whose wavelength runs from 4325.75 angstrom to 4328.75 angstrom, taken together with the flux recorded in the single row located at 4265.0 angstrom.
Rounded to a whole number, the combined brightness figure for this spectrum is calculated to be 524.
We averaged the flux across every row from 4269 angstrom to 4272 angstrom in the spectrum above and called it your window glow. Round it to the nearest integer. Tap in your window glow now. 247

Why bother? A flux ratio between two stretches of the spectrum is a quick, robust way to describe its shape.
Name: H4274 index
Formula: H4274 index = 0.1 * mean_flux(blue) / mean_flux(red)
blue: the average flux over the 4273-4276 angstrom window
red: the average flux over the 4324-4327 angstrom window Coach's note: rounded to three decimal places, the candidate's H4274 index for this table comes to 0.086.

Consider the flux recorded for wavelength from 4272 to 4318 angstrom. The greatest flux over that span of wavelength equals 271.9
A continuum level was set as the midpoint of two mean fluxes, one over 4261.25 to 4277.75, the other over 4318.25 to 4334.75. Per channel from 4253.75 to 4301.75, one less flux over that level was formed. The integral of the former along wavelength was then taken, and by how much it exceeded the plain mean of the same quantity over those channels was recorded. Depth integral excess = 3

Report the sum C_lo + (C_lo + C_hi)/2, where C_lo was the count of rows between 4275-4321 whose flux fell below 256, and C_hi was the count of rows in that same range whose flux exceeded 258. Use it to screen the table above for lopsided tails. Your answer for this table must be 31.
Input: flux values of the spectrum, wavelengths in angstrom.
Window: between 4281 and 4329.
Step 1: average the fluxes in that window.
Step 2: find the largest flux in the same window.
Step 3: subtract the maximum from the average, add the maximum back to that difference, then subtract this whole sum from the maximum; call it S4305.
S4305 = 23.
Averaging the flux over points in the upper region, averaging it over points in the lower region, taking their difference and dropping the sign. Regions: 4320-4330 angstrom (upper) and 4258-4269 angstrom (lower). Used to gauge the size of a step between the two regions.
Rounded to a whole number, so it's 40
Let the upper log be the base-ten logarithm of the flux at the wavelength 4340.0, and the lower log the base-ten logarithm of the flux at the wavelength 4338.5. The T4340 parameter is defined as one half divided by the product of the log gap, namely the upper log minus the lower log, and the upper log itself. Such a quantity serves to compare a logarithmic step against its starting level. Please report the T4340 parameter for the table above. -33.1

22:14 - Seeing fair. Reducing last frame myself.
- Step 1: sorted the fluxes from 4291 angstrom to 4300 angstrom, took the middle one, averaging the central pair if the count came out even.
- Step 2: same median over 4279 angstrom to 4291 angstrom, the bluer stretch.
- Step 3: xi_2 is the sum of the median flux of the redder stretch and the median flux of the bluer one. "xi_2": 502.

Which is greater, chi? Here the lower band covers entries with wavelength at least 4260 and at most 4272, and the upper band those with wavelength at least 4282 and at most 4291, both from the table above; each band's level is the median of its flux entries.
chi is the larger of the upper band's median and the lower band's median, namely 250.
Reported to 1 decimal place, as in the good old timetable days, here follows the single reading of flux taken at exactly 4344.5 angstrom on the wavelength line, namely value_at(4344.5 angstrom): 296.4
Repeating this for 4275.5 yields 241.4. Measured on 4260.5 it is 240.5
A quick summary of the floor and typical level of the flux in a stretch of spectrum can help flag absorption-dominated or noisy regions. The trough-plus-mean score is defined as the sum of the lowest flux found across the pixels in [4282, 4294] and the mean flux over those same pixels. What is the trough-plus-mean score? 499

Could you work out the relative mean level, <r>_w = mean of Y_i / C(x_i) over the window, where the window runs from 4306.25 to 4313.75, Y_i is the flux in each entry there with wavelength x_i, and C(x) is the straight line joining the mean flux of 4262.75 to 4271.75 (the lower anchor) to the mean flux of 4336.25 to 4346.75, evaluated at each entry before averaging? 0.956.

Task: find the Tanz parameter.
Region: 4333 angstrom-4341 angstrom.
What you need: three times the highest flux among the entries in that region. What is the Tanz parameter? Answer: 896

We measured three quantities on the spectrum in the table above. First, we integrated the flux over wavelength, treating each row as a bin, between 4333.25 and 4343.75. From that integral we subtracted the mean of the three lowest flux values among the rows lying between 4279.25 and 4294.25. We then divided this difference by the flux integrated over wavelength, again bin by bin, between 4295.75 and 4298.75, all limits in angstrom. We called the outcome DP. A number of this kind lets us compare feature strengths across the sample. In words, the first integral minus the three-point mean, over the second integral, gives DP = 3.7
